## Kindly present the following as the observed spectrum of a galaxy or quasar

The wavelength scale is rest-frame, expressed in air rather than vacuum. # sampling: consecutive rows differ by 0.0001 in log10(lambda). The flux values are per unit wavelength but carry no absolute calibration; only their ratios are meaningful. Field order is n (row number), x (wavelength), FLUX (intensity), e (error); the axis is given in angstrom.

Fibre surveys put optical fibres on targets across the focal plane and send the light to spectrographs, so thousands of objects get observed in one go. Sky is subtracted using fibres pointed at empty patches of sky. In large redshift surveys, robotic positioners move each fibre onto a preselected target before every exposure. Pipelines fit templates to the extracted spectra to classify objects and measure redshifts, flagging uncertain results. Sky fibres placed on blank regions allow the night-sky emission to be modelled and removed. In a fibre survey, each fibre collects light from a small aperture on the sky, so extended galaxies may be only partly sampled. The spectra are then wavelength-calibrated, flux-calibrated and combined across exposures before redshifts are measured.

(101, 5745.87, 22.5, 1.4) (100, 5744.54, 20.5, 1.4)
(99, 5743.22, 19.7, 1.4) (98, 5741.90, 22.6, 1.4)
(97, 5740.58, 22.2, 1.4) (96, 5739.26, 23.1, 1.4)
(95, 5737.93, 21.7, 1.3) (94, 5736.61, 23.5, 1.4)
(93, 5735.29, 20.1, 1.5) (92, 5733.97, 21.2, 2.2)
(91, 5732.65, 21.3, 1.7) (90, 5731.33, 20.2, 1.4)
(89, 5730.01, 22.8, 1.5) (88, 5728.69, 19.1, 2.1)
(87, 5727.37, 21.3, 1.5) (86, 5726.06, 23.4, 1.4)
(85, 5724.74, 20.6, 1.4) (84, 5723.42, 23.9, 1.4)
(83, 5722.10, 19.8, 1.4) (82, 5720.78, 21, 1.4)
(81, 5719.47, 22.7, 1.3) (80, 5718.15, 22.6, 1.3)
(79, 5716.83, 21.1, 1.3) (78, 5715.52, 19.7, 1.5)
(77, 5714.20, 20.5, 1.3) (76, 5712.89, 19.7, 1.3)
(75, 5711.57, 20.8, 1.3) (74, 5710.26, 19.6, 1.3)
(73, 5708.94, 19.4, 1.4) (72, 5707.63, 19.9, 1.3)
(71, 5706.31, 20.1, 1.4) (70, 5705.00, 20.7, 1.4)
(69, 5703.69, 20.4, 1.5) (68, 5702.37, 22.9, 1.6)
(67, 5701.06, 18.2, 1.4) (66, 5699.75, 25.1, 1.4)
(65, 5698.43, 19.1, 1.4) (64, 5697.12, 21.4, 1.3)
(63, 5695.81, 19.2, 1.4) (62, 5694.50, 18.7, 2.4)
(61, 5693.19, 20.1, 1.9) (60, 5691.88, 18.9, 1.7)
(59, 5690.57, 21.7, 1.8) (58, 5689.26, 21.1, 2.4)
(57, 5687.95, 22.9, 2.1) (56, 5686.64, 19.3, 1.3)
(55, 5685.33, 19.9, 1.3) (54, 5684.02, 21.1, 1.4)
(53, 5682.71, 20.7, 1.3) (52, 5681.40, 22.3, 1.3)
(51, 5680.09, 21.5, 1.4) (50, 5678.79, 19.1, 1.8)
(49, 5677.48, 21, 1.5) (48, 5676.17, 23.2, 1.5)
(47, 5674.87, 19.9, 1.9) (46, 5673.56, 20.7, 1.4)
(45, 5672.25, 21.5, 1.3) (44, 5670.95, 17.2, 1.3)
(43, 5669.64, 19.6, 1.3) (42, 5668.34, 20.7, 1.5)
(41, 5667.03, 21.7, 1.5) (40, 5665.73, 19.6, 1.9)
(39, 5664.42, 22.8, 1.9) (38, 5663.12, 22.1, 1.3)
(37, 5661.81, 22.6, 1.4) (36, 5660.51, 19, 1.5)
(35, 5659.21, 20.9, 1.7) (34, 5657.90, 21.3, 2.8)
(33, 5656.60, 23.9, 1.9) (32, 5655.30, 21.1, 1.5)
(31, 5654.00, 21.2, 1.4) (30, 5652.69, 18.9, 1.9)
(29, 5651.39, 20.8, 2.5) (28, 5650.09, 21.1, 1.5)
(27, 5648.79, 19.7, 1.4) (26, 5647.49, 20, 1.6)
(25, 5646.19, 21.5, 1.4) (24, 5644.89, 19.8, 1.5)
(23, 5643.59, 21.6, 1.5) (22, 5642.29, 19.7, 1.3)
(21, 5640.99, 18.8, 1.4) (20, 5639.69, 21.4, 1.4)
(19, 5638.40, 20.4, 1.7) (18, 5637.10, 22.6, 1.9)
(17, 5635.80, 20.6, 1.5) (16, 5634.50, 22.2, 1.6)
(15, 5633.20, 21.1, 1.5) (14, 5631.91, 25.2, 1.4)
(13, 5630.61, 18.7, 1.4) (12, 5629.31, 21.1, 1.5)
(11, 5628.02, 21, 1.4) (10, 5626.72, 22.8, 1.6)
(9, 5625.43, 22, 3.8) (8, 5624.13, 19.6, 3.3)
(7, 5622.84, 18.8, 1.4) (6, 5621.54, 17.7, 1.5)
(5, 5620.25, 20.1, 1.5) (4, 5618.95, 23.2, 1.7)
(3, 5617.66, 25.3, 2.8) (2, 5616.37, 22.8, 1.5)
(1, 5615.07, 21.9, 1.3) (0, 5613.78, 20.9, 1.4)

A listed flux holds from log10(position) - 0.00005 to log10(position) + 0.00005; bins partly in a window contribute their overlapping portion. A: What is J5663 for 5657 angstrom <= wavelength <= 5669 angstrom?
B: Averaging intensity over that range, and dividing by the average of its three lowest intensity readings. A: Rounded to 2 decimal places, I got 1.07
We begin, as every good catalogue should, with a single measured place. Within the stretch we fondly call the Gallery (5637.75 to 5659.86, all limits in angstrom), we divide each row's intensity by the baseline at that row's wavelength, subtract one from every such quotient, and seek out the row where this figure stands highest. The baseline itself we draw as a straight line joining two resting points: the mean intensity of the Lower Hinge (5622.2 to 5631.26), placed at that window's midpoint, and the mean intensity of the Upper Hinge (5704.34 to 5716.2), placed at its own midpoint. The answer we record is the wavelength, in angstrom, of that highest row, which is 5656.60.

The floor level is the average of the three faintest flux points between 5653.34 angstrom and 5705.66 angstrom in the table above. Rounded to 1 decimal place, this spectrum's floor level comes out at 18.0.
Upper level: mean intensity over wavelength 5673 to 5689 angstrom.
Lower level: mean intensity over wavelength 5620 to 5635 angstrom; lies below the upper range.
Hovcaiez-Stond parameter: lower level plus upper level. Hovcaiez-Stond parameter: 41.8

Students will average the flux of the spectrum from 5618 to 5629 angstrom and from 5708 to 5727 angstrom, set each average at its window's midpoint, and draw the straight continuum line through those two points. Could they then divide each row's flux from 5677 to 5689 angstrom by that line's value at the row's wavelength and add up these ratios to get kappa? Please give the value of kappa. 9.0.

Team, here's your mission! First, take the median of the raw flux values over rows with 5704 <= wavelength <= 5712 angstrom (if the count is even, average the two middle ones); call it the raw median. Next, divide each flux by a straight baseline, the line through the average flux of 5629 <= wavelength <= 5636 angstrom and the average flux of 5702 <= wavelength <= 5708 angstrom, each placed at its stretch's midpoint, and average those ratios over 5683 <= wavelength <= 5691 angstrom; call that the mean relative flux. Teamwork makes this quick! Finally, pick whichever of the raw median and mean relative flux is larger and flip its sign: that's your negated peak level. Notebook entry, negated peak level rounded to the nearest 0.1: -20.0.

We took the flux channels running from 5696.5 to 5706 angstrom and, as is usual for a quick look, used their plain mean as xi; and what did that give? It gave 21.1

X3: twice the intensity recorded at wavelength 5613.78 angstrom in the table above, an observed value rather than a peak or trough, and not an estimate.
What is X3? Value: 42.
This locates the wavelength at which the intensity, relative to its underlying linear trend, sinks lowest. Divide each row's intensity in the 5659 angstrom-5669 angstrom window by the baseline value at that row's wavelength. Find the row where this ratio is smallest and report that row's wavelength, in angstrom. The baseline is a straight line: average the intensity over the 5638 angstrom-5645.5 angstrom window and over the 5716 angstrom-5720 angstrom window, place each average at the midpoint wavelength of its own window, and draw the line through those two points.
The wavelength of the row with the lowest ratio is 5660.51 angstrom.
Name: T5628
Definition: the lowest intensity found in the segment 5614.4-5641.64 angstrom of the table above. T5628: 17.7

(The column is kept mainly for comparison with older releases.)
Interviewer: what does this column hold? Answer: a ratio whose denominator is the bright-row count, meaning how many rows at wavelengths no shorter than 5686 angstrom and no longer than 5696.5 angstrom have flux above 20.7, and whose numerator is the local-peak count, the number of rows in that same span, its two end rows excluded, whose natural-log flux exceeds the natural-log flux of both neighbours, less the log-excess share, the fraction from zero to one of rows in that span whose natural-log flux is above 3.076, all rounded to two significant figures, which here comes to 0.92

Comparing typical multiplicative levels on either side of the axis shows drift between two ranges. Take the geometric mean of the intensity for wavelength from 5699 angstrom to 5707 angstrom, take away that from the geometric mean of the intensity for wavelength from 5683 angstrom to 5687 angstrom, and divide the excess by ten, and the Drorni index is -0.10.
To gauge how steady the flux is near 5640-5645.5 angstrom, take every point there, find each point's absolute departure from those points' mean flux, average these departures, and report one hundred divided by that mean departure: 123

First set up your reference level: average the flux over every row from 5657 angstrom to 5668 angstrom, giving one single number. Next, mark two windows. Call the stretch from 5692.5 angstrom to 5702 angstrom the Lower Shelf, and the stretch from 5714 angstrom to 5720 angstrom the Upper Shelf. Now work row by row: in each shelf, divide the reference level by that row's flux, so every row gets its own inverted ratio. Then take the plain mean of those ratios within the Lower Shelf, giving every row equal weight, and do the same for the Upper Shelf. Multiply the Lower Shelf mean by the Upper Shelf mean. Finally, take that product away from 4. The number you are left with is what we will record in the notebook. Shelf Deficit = 2.94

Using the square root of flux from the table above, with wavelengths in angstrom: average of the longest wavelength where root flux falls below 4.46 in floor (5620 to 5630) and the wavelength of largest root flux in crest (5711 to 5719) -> 5671.1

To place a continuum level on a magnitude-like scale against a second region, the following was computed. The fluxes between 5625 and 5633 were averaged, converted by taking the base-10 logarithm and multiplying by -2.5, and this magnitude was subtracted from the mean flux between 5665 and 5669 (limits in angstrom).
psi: 24.0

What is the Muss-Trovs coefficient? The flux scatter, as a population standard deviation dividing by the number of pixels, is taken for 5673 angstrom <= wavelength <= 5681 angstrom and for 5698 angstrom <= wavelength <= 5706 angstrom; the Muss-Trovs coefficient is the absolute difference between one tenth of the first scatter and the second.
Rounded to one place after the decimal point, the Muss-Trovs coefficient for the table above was 2.2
